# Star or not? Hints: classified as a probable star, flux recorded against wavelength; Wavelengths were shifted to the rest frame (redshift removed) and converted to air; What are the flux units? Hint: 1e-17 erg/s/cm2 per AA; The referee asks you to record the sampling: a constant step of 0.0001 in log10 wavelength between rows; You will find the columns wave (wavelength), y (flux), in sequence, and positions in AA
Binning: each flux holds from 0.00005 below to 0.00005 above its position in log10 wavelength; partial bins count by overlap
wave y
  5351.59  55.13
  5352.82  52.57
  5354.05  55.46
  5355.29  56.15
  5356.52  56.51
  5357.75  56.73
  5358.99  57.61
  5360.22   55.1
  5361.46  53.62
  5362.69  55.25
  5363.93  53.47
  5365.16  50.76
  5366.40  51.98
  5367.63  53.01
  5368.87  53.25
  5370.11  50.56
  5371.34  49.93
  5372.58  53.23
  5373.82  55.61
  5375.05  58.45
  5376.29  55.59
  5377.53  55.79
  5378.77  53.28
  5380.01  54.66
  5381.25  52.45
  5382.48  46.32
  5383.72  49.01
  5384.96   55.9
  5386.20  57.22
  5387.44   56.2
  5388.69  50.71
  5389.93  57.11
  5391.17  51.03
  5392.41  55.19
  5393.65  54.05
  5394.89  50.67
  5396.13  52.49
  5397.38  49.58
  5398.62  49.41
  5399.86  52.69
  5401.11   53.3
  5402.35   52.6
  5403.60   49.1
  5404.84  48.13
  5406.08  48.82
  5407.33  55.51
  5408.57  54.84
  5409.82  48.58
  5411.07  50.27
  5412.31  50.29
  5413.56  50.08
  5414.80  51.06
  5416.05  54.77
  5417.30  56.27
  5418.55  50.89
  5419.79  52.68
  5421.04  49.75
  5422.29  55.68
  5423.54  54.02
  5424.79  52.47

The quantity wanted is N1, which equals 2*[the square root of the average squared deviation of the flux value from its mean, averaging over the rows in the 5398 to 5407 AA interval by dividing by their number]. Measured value 4.0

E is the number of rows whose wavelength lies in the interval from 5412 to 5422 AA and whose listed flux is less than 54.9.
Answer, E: 7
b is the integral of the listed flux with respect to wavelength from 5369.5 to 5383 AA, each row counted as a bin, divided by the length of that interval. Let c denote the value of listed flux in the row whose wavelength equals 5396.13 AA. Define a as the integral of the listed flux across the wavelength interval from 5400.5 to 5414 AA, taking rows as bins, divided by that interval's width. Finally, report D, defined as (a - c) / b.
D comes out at -0.03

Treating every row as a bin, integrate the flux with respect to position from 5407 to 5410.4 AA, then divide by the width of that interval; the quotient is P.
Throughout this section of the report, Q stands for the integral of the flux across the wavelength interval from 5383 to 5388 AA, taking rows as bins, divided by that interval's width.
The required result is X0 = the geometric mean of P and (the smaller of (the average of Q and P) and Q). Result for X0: 53.2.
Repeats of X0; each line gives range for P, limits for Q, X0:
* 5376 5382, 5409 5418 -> 52.9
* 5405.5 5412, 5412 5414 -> 50.8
